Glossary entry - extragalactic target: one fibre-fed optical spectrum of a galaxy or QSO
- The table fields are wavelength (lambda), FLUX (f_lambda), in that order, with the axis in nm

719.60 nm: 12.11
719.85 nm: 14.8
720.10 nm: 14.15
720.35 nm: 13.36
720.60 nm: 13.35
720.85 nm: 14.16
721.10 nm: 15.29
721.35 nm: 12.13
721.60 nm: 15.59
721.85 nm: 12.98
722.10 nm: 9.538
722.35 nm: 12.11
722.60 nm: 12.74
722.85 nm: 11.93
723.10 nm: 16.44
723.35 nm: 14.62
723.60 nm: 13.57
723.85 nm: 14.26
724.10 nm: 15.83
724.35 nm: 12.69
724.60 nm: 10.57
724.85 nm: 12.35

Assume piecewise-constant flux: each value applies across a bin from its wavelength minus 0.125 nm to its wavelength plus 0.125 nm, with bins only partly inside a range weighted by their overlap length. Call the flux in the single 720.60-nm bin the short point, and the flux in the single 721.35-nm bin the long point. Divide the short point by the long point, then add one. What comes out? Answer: 2.10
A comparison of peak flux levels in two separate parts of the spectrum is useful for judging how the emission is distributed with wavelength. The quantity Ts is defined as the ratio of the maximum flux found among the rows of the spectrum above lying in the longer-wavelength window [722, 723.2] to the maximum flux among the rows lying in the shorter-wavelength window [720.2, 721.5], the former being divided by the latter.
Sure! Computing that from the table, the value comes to 1.08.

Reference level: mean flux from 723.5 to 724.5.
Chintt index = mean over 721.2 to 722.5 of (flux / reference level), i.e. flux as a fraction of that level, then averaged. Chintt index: 0.89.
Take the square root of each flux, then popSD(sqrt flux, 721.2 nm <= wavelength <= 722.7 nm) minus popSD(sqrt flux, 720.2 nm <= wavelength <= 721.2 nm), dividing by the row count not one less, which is 0.15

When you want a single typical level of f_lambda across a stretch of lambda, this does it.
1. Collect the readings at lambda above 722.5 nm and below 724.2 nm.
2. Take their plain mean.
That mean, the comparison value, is 14.2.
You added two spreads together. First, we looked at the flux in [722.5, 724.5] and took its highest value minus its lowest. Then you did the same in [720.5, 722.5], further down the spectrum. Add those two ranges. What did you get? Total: 10.6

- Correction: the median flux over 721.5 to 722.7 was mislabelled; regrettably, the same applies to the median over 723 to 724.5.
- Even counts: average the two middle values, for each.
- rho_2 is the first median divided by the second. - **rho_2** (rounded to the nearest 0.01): 0.88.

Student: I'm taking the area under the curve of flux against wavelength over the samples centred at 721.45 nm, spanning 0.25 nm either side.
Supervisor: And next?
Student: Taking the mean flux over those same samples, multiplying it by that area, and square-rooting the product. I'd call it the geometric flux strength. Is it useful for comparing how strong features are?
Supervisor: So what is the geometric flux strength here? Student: 10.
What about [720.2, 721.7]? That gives 17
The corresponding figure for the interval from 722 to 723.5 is 16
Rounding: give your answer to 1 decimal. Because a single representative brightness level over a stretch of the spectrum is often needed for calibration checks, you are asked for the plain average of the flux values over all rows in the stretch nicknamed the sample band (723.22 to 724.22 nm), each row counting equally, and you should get 14.6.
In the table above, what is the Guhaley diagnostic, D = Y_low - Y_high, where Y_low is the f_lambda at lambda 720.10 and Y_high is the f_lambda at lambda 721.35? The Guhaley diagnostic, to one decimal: 2.0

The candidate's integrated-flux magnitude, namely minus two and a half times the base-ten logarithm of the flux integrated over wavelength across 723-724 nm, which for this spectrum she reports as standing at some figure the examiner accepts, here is -2.92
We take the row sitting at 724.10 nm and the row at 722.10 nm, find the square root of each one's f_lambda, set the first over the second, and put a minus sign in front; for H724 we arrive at -1.29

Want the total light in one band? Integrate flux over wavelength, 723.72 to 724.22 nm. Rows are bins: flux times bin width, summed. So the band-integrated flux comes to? 7.5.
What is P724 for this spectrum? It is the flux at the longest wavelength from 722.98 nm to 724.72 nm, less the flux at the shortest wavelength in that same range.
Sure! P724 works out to -5.9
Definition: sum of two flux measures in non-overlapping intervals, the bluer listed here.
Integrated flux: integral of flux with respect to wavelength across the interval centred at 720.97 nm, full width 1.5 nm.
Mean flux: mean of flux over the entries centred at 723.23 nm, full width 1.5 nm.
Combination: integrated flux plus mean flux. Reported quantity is 34.9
